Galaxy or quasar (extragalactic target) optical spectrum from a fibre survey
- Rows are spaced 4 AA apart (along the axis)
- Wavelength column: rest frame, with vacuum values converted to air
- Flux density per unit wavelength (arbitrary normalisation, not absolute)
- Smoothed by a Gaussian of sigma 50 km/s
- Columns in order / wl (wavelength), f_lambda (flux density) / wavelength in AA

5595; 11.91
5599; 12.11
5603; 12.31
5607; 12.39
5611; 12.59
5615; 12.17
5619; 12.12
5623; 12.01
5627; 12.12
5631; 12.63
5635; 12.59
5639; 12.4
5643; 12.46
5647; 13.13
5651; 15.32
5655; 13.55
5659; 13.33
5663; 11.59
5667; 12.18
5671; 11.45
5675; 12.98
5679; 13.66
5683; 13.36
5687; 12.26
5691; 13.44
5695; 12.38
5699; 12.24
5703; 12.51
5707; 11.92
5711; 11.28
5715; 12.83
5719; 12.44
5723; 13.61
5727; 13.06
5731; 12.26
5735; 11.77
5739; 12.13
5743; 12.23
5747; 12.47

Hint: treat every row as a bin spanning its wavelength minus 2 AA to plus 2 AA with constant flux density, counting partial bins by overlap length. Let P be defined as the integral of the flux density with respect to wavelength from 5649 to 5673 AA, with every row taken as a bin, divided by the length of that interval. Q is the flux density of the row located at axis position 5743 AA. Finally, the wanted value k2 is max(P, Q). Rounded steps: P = 12.9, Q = 12.23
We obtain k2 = 12.9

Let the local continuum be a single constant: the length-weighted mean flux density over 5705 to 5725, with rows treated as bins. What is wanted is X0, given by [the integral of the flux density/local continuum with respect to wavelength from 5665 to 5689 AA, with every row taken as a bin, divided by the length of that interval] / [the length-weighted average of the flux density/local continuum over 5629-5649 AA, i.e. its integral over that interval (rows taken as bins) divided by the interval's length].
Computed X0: 1.00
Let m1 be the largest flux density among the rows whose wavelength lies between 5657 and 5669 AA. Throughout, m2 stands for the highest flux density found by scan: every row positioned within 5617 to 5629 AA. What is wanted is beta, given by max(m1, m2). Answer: 13.3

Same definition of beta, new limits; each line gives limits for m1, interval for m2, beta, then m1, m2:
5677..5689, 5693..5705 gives 13.7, 13.66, 12.51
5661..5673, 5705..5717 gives 12.8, 12.18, 12.83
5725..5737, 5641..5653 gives 15.3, 13.06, 15.32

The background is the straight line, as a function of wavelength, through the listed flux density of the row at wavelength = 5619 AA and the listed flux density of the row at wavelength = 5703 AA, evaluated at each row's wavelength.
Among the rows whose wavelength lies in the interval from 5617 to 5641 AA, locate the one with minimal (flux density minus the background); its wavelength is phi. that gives 5623 AA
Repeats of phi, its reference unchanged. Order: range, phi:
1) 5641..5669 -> 5663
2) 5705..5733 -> 5711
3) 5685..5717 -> 5711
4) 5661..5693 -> 5671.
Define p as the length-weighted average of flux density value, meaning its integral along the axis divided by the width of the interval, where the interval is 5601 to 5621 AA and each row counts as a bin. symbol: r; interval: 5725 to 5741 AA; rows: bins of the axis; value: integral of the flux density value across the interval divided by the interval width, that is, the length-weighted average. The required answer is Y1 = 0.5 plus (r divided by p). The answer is 1.50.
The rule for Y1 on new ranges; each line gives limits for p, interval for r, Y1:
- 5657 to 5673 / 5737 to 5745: 1.50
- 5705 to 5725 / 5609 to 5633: 1.49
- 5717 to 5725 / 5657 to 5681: 1.46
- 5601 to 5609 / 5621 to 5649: 1.51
